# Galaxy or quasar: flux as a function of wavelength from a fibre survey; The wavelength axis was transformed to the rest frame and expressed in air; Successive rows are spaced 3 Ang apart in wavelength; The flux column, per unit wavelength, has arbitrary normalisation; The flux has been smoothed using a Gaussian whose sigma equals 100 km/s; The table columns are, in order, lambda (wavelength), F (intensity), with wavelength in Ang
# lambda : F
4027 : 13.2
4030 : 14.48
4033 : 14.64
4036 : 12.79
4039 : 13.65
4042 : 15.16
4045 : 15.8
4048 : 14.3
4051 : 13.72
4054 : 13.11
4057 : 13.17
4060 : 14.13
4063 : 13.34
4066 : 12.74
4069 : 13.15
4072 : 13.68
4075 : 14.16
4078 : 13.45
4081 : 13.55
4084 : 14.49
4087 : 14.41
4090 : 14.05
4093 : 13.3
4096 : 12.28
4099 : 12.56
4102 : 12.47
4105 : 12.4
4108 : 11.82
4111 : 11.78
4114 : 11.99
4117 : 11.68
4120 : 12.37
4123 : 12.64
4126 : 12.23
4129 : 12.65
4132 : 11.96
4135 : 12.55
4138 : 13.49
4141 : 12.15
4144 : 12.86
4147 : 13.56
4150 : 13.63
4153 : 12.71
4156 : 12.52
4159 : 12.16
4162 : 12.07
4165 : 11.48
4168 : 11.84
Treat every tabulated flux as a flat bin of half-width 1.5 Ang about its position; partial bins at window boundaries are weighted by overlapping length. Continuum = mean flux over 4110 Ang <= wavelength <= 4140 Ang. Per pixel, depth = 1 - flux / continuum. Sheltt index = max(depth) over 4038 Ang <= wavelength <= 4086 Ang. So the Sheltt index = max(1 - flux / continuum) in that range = -0.03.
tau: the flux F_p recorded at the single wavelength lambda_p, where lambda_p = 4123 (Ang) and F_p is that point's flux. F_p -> 12.64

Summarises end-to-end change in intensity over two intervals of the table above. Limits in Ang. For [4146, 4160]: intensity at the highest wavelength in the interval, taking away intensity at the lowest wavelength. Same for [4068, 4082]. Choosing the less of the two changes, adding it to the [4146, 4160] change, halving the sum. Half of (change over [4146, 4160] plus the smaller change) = -1.4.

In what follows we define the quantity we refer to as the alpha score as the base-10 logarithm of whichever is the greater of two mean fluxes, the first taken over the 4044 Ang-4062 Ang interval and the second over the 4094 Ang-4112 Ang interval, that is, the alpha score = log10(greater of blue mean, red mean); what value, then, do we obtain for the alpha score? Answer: 1.15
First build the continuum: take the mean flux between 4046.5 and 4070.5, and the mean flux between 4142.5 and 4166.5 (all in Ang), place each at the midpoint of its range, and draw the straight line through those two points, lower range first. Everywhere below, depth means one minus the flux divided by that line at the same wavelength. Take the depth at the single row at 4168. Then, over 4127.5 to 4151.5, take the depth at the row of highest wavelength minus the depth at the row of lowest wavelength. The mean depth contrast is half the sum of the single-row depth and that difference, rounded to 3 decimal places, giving -0.019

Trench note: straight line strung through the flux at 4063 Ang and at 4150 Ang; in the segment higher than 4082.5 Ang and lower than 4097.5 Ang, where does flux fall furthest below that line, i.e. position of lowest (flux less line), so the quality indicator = 4096 Ang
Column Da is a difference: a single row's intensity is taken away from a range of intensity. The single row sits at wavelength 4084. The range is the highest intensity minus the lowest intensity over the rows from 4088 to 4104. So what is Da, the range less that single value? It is -12.7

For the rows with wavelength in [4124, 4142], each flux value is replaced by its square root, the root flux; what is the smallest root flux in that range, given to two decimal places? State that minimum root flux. 3.46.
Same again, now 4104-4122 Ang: 3.42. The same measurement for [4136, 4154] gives 3.49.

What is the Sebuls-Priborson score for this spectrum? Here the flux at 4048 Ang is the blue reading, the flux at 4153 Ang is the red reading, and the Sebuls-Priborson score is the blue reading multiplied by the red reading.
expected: 182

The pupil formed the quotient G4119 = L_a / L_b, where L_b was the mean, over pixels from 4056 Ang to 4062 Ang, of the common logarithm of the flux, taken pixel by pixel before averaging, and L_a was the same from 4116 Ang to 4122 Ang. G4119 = 0.95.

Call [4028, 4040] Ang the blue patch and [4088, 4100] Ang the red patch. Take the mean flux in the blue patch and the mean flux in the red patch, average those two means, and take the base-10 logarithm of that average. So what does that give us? 1.13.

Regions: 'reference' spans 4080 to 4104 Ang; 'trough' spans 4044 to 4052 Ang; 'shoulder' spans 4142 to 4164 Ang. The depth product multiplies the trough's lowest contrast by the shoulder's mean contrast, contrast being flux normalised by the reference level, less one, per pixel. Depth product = -0.001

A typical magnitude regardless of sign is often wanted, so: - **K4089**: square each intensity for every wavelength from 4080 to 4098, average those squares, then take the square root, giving 13.7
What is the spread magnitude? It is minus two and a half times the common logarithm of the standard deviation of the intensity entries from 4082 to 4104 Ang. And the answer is 0.1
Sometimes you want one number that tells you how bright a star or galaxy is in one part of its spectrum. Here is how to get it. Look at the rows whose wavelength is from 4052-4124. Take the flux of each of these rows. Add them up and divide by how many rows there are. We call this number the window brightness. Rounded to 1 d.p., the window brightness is 13.0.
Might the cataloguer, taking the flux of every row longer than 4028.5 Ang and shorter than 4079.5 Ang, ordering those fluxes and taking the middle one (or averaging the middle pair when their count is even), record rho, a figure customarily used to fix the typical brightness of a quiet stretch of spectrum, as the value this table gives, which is 13.7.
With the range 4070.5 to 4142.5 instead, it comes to 12.6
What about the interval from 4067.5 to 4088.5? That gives 13.7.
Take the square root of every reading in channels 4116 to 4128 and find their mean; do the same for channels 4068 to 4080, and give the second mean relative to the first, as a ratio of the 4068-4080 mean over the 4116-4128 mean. 1.05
